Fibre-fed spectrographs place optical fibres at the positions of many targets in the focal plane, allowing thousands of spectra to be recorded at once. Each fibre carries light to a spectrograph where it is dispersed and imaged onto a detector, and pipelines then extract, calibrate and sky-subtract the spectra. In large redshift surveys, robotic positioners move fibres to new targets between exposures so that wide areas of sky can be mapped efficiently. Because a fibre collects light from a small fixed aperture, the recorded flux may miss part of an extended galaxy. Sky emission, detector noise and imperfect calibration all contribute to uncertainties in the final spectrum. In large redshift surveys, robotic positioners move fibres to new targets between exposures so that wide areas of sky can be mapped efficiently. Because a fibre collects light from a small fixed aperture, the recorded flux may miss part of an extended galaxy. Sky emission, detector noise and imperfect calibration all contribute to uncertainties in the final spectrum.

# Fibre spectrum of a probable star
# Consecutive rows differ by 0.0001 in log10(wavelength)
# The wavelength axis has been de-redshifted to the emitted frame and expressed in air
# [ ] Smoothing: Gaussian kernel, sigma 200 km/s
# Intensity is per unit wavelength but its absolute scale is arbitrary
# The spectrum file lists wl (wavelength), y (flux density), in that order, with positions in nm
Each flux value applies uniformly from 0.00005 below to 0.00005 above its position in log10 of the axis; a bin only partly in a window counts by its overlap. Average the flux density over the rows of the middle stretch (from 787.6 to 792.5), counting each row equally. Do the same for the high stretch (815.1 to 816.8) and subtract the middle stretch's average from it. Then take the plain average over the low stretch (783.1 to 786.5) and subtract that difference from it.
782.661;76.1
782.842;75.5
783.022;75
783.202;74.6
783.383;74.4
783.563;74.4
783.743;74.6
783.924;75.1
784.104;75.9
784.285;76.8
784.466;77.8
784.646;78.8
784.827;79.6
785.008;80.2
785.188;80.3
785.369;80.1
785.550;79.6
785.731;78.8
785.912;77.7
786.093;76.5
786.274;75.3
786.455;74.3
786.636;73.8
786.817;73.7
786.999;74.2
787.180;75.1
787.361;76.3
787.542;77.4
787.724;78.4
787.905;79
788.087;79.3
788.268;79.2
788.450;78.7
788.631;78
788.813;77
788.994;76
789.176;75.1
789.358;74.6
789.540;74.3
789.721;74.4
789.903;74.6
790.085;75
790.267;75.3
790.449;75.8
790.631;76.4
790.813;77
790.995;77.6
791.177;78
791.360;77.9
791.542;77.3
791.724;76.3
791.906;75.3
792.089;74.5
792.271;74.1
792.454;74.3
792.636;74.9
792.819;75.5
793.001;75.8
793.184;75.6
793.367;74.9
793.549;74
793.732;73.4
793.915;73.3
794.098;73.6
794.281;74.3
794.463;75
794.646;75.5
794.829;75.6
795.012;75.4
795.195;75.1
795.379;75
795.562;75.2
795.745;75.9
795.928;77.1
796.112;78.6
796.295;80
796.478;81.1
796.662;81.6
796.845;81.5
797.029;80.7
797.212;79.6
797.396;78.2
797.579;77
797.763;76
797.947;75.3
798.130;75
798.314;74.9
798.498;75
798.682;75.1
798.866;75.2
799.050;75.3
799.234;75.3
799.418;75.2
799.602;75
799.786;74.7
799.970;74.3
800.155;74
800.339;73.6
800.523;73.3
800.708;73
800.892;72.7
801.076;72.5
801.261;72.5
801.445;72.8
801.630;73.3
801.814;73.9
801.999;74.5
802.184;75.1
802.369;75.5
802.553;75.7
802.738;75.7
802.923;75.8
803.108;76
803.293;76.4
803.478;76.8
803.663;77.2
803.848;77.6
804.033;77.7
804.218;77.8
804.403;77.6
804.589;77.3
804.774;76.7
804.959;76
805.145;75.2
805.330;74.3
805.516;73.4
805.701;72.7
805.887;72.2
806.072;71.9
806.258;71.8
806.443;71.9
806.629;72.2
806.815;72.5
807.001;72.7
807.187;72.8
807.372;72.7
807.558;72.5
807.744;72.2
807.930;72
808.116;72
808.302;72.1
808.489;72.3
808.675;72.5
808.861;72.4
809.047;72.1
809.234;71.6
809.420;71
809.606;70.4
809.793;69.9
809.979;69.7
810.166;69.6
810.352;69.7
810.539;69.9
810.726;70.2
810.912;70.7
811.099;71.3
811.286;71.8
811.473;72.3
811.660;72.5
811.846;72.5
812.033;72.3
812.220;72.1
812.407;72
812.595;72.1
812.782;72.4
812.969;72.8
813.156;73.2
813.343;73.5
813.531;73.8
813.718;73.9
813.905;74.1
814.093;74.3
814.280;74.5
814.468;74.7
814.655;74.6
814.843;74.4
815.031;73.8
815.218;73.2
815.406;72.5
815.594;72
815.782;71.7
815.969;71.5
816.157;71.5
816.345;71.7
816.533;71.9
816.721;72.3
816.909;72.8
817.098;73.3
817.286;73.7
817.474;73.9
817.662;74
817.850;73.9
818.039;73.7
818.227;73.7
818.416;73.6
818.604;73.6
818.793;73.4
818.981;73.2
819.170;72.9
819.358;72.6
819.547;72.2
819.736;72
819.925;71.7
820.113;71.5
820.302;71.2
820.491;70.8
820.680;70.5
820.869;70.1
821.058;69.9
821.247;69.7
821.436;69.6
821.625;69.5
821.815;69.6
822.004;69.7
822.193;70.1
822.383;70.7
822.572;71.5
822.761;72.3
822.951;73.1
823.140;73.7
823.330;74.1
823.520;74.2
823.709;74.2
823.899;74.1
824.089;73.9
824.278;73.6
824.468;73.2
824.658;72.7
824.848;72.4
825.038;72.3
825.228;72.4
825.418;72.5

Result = 81.5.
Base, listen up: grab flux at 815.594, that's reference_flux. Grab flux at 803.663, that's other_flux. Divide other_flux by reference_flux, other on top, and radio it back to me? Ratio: 1.07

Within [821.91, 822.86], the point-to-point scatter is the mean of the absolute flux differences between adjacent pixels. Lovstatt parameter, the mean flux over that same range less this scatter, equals 70.2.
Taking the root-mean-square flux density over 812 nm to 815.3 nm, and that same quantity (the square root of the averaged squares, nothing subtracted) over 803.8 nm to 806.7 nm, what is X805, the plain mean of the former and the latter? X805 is 74.1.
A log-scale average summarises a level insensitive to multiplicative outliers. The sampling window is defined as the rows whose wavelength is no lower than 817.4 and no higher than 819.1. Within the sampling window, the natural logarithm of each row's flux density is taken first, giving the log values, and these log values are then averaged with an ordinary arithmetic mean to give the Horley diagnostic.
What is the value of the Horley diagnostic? 4.30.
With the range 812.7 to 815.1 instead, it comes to 4.30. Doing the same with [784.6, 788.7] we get 4.35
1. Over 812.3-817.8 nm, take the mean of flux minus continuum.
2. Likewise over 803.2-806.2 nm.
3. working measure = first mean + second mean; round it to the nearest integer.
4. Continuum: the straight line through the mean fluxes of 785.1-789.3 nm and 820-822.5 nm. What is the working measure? 4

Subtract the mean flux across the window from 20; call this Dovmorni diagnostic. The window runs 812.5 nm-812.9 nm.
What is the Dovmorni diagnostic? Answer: -52.2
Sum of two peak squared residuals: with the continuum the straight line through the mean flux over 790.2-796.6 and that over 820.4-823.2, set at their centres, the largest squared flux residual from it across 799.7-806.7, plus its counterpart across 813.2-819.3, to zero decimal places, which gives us 22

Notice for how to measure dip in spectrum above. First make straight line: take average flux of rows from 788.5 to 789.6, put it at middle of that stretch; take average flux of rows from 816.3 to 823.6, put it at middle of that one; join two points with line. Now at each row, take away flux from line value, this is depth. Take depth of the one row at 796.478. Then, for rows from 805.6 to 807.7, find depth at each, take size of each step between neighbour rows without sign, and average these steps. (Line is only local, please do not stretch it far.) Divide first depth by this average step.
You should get -28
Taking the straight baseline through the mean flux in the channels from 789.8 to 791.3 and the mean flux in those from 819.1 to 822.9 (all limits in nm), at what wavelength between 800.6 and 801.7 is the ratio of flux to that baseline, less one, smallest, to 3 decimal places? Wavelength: 801.076 nm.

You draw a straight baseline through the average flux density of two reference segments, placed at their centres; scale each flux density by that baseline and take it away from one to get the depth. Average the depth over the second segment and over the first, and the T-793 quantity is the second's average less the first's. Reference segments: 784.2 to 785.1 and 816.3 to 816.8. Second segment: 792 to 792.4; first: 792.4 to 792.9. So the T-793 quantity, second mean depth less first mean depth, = 0.01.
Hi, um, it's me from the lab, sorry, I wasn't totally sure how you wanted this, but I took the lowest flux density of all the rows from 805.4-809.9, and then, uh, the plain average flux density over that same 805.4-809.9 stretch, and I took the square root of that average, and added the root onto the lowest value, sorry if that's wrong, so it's 78.4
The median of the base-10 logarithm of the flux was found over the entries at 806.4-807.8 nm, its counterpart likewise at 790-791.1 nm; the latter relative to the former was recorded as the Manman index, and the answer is 1.01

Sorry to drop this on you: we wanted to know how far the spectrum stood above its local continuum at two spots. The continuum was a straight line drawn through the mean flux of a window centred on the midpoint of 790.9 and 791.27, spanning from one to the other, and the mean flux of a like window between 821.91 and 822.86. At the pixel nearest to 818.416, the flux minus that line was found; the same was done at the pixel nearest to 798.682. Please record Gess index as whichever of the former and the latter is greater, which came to 1.9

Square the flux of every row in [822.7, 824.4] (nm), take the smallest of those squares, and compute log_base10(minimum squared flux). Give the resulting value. 3.72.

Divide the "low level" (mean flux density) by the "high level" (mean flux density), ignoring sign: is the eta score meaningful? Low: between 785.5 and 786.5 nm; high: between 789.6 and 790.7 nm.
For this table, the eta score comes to 1.024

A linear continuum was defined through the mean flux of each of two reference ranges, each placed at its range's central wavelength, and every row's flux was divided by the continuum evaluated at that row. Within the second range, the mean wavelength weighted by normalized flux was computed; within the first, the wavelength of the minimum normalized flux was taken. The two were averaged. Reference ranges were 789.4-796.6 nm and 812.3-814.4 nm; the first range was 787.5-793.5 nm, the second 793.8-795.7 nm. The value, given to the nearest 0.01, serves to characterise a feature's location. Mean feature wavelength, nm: 792.14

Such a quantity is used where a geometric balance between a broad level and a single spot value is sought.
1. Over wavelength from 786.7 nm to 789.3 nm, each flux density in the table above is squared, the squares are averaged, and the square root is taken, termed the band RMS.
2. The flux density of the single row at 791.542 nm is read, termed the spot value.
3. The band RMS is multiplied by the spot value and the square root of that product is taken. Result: 77.1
